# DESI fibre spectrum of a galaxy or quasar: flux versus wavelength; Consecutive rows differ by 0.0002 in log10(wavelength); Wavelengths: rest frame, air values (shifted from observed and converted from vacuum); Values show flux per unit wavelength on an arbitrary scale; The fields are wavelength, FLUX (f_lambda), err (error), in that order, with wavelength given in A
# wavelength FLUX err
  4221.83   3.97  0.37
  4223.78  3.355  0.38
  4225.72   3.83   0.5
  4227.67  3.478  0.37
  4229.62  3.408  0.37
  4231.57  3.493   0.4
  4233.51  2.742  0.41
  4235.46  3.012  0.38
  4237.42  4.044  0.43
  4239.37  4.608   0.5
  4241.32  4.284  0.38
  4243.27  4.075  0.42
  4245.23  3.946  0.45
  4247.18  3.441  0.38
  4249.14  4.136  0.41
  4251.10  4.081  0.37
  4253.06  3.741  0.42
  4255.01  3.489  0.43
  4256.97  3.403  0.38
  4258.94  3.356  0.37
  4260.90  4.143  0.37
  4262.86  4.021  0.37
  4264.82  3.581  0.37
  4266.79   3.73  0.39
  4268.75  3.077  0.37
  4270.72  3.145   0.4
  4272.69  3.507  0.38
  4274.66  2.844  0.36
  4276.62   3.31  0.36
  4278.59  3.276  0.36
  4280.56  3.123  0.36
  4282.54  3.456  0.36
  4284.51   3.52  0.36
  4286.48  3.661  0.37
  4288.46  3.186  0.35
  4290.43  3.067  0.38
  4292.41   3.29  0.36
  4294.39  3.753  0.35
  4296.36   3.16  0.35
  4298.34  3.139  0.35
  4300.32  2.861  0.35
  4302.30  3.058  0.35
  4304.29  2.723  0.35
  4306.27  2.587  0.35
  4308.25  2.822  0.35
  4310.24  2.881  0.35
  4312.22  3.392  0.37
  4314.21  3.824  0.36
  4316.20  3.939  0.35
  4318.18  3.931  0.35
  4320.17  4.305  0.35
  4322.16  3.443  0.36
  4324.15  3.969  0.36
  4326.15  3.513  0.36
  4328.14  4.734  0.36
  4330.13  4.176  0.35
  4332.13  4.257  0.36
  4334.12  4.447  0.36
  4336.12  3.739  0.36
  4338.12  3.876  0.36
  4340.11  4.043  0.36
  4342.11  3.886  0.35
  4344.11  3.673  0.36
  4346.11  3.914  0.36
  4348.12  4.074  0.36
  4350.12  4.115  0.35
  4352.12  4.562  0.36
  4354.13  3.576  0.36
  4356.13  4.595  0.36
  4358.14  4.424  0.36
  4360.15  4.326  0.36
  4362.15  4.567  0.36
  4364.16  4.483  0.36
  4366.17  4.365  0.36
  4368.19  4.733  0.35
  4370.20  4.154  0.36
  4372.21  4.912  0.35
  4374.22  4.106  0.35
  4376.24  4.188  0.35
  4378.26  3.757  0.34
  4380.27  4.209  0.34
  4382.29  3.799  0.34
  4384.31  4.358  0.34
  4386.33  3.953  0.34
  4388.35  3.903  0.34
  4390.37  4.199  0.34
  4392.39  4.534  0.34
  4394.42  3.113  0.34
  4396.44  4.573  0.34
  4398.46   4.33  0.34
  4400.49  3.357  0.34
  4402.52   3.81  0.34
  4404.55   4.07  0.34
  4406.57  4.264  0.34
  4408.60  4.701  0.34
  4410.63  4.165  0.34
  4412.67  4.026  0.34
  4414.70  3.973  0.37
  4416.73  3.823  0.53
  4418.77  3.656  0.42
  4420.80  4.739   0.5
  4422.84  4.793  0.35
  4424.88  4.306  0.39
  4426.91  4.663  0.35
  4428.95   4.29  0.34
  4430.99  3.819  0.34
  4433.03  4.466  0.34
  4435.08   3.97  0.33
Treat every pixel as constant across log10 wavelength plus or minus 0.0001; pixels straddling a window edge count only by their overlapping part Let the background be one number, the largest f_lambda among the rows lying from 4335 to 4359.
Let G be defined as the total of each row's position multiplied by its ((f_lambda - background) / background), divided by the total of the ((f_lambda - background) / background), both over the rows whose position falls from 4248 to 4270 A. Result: 4260.0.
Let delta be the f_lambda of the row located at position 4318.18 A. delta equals 3.931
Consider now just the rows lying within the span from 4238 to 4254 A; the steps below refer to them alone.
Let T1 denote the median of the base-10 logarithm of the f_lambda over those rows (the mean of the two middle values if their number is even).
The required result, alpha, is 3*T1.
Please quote 1.831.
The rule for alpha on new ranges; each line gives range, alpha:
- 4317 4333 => 1.829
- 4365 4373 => 1.973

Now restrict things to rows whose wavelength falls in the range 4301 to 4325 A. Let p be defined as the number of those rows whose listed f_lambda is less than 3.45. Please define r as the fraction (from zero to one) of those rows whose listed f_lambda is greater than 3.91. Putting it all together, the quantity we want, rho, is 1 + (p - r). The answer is 8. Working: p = 7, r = 0.33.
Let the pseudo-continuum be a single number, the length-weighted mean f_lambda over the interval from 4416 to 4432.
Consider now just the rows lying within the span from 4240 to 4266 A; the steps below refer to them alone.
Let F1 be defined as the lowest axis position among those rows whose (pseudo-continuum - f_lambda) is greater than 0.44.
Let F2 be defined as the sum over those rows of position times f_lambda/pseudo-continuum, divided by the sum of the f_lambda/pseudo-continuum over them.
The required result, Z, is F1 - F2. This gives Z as -5.6 A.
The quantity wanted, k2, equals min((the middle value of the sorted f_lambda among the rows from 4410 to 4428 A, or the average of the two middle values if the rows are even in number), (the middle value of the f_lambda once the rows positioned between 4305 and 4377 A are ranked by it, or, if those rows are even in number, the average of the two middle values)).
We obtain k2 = 4.09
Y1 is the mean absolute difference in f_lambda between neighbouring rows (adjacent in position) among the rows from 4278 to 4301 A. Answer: 0.260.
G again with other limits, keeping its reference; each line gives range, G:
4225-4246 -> 4233.6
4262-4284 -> 4273.5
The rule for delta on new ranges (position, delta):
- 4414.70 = 3.973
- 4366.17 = 4.365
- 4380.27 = 4.209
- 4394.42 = 3.113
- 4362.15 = 4.567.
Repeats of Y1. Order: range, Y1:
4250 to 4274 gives 0.301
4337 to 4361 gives 0.336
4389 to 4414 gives 0.586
